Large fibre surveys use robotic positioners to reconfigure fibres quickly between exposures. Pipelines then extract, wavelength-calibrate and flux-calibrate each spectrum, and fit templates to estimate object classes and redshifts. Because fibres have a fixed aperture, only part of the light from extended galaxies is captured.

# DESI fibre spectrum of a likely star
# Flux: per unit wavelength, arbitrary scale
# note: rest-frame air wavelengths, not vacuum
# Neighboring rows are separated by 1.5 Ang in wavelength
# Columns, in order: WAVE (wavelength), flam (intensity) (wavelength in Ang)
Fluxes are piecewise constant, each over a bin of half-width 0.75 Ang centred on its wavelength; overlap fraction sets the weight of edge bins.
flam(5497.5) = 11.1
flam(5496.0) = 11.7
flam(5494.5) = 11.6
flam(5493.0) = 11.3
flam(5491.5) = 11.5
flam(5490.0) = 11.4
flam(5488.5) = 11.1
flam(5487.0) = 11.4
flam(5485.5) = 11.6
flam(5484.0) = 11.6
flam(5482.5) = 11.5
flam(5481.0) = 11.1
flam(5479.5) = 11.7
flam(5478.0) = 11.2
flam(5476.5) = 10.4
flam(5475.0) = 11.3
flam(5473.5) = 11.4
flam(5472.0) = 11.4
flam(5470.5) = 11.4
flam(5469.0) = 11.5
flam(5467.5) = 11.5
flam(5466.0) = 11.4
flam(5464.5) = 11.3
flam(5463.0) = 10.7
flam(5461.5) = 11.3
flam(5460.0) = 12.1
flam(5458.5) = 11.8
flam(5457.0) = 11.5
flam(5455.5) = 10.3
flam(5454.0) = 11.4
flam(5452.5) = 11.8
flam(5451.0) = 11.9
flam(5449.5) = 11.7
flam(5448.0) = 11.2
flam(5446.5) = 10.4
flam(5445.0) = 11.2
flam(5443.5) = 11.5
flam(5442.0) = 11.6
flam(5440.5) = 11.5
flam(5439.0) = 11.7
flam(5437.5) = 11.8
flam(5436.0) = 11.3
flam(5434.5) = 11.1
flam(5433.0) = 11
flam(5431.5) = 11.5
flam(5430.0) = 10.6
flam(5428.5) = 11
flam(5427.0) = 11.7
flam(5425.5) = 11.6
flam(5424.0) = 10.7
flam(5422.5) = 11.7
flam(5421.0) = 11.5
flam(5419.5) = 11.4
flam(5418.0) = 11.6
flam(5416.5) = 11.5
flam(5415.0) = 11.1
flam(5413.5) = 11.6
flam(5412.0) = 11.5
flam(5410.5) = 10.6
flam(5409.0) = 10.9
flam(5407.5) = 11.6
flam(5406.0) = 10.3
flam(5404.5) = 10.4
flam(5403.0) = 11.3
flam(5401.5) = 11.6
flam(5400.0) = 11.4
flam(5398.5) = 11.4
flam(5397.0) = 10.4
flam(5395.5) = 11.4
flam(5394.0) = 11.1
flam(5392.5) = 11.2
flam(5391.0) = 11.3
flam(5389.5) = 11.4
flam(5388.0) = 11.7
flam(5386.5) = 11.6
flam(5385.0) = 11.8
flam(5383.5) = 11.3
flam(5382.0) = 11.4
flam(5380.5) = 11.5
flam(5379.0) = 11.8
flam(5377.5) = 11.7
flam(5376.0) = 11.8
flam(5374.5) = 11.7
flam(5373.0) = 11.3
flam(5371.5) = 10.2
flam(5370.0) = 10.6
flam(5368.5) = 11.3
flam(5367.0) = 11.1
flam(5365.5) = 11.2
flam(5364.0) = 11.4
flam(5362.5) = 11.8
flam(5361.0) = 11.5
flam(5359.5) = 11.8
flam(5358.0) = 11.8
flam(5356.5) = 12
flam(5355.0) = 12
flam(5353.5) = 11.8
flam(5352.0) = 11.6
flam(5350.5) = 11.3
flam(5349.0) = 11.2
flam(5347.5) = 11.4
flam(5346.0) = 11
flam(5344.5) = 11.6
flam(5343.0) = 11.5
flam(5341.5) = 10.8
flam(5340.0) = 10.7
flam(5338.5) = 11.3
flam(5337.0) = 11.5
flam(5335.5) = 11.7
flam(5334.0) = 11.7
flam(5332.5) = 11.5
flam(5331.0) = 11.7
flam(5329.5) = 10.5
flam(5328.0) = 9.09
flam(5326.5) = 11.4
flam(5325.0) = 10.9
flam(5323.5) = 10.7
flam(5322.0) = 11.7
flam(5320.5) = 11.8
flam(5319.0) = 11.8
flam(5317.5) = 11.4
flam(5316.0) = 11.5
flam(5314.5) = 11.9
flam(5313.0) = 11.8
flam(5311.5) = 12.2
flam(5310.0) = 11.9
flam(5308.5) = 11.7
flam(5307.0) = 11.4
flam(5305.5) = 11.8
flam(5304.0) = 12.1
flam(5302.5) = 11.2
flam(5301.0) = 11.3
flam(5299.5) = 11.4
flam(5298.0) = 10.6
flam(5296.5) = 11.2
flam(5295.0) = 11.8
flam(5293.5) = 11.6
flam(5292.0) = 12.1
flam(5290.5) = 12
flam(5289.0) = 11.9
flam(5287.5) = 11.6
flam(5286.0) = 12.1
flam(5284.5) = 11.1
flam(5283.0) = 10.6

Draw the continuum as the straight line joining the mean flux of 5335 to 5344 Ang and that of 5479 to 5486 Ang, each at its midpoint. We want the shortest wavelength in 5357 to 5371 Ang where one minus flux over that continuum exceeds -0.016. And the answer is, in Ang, 5364.0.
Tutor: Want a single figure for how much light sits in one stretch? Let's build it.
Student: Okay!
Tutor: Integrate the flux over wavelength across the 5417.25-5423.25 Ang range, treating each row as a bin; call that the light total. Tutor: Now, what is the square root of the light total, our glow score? 8.32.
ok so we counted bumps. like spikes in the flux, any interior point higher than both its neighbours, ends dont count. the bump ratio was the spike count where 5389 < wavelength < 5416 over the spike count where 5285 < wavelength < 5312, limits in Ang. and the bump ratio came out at 1.0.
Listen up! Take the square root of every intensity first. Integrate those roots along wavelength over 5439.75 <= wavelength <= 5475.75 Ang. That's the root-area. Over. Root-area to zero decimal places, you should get 121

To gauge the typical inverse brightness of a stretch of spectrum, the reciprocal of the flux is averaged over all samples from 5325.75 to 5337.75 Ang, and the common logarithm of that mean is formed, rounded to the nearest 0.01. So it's -1.04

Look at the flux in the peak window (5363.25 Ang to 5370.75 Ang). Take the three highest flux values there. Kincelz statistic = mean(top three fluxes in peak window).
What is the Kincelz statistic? 11.3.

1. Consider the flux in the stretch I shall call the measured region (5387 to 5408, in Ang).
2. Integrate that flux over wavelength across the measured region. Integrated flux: 235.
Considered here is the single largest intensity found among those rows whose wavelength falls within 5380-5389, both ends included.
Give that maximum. 11.8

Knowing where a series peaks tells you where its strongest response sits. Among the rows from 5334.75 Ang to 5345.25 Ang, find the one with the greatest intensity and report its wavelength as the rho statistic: 5335.5 Ang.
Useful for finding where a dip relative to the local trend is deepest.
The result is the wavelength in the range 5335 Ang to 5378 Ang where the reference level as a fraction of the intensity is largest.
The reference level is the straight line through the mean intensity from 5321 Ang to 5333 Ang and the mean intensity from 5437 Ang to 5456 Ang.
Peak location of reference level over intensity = 5371.5 Ang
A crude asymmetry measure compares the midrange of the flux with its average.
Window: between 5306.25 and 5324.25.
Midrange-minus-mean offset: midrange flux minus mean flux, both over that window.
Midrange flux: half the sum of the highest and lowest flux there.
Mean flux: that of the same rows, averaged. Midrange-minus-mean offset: -0.200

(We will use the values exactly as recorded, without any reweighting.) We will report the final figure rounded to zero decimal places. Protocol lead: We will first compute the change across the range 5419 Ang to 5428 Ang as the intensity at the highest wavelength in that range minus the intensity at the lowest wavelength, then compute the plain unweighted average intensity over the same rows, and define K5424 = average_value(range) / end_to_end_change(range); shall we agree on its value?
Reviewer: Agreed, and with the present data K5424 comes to 38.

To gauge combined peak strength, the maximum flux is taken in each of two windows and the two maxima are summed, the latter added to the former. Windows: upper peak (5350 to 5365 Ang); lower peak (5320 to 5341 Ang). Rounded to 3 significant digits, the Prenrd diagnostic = 23.8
